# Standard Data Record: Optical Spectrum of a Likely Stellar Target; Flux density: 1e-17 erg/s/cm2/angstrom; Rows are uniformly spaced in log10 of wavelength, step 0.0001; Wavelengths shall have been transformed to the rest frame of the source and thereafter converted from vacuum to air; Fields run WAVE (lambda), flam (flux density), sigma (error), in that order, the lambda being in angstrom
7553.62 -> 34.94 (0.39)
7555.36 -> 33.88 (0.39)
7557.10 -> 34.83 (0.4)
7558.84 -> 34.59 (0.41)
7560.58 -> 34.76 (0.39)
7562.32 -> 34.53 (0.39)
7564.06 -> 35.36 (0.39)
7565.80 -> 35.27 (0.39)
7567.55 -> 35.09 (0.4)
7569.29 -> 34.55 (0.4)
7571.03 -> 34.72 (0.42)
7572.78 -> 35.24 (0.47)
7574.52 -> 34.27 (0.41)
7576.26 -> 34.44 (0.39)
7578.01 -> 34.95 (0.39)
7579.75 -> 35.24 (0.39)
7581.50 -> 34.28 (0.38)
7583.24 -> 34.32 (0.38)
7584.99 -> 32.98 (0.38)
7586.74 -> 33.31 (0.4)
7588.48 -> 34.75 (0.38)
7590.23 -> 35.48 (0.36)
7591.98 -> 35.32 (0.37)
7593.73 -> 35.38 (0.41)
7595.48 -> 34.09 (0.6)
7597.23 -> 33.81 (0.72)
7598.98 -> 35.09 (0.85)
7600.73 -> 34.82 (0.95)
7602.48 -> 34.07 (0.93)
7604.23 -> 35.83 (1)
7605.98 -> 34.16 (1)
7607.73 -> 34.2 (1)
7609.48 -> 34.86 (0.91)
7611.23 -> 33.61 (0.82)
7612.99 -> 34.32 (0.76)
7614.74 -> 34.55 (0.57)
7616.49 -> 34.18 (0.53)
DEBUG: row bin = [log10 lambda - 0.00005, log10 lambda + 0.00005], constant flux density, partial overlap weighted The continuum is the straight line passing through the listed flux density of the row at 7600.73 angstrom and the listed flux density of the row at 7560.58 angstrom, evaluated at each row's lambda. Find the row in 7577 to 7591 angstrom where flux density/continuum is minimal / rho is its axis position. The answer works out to 7584.99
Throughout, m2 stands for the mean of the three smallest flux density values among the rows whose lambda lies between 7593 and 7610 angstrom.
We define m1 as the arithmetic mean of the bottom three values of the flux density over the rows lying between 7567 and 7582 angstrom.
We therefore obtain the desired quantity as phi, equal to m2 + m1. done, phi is 68.3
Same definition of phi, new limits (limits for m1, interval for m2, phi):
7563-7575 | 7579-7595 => 68.0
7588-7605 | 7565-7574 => 68.8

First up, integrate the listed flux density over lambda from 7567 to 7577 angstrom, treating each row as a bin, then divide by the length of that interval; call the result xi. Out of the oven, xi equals 34.7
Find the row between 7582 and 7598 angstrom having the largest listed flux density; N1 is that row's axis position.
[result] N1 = 7590.23 angstrom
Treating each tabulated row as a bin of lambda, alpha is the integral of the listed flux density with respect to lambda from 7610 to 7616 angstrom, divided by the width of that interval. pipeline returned 34.2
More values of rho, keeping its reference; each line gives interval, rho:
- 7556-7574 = 7562.32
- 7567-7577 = 7574.52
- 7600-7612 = 7611.23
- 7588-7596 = 7595.48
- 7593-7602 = 7597.23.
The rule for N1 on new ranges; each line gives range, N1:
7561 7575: 7564.06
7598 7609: 7604.23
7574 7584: 7579.75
